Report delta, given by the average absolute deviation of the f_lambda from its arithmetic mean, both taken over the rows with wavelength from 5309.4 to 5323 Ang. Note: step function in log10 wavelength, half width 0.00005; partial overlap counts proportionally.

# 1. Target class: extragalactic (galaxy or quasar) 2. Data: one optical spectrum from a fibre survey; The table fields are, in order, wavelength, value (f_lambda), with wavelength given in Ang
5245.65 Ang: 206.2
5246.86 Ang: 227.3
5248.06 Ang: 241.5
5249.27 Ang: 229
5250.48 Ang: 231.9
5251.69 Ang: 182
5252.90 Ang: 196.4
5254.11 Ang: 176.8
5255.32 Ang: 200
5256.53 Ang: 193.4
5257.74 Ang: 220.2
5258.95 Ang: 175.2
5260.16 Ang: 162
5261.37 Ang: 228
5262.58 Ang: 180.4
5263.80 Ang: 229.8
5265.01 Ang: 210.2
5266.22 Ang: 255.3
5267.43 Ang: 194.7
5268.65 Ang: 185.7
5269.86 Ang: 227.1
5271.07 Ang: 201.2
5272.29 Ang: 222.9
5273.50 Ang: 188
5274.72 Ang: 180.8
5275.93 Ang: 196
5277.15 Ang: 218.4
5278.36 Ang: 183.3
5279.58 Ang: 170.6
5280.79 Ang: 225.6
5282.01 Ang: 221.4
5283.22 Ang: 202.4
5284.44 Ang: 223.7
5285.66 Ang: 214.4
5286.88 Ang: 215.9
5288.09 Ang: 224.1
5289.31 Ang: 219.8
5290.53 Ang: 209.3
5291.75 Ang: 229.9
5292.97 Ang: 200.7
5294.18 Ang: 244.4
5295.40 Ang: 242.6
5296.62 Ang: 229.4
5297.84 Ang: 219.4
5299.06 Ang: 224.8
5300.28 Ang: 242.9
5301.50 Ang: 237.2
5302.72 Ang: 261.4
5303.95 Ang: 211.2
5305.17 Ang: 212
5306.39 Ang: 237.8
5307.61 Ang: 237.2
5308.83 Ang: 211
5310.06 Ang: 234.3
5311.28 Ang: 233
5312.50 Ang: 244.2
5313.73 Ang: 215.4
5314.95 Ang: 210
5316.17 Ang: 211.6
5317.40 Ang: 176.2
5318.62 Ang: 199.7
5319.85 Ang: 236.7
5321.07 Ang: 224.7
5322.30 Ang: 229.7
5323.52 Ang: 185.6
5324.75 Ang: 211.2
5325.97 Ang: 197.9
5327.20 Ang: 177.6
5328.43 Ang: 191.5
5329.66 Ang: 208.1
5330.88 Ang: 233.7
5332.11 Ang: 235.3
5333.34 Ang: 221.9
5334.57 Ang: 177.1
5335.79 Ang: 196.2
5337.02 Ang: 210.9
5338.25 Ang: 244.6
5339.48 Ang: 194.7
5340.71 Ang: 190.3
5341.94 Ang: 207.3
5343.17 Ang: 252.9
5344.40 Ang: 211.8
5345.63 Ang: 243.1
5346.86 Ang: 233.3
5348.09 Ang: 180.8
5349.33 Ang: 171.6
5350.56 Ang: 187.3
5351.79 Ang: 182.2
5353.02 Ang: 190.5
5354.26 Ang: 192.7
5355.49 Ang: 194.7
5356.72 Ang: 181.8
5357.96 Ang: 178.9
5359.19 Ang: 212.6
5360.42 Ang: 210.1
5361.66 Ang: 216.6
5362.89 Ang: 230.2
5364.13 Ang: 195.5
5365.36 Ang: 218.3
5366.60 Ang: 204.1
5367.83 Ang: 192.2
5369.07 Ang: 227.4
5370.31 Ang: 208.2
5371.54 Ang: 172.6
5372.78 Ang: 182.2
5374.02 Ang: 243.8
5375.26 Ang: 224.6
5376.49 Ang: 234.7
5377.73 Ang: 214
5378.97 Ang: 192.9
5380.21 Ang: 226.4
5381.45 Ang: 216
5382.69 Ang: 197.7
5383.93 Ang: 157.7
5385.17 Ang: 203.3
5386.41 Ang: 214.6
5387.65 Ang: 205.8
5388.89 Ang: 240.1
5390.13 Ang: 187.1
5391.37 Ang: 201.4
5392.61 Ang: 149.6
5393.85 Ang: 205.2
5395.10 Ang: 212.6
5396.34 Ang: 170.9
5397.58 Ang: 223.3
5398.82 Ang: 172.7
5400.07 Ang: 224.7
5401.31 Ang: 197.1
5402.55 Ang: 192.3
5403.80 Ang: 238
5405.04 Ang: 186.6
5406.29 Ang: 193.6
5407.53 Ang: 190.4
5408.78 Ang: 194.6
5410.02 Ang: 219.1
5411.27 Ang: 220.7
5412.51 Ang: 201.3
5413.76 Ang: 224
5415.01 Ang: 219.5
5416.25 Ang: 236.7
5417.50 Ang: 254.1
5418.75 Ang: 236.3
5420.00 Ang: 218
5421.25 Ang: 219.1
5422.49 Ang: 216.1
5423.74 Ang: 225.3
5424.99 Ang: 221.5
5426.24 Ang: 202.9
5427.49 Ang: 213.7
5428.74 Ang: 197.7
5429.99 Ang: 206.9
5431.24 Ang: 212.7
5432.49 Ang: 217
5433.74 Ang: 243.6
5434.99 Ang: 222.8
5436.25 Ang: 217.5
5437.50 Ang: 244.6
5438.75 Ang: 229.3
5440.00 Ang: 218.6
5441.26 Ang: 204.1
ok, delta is 15.5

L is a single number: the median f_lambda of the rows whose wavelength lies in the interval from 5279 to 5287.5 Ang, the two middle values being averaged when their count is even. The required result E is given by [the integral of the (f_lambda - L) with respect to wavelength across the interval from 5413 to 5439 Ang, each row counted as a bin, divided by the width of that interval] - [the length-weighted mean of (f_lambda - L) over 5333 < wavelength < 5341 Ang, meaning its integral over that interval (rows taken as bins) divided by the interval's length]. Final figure 17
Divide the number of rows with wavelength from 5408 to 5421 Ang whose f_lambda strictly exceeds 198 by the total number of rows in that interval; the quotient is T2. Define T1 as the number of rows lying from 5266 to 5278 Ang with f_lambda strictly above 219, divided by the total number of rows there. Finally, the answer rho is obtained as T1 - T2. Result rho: -0.60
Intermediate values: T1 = 0.30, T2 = 0.90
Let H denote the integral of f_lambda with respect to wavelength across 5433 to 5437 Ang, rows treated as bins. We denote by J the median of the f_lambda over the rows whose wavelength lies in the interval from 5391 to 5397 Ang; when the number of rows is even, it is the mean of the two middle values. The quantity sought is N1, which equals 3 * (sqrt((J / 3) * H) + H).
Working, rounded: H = 912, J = 201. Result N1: 3477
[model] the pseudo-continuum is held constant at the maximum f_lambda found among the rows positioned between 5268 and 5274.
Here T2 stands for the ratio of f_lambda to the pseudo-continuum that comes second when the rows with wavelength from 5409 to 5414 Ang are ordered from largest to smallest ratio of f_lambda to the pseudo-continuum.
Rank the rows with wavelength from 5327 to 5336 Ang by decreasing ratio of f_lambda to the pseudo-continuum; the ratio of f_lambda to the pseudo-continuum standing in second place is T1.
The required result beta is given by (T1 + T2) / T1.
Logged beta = 1.94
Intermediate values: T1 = 1.03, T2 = 0.97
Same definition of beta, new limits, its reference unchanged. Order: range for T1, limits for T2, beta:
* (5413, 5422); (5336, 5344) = 2.03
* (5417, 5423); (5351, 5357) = 1.82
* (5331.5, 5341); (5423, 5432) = 1.94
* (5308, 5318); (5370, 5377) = 2.00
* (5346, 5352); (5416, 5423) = 2.26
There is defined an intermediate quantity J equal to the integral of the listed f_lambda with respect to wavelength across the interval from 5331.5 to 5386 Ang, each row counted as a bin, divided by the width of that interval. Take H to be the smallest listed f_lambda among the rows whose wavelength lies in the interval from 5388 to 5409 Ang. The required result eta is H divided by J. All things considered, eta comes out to 0.73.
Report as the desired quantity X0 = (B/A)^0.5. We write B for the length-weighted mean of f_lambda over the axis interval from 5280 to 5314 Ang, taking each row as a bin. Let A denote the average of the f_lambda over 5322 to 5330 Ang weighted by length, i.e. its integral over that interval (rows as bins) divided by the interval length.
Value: 1.07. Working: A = 199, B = 226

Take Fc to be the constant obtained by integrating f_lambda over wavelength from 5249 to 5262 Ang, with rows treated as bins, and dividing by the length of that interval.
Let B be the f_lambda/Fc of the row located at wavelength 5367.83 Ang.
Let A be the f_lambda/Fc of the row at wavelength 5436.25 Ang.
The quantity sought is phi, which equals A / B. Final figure 1.13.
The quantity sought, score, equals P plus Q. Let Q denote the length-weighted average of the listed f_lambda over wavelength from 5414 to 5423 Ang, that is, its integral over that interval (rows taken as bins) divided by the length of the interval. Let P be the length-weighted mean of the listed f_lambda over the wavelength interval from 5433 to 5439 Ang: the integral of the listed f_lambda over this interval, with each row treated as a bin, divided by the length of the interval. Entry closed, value 460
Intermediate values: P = 231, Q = 229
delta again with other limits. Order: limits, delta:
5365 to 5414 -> 17.5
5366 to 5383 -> 16.9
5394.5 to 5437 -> 14.7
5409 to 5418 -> 11.6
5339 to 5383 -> 18.0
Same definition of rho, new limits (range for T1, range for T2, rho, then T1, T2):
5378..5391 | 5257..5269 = -0.30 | 0.20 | 0.50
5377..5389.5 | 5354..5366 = -0.30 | 0.20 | 0.50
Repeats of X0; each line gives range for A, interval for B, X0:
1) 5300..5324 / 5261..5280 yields 0.96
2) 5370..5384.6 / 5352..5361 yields 0.97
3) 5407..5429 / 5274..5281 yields 0.94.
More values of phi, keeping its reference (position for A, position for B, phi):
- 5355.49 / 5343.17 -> 0.77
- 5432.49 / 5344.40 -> 1.02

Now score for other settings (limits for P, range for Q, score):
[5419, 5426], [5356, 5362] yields 419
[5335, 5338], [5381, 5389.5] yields 412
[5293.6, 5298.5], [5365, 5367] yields 444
